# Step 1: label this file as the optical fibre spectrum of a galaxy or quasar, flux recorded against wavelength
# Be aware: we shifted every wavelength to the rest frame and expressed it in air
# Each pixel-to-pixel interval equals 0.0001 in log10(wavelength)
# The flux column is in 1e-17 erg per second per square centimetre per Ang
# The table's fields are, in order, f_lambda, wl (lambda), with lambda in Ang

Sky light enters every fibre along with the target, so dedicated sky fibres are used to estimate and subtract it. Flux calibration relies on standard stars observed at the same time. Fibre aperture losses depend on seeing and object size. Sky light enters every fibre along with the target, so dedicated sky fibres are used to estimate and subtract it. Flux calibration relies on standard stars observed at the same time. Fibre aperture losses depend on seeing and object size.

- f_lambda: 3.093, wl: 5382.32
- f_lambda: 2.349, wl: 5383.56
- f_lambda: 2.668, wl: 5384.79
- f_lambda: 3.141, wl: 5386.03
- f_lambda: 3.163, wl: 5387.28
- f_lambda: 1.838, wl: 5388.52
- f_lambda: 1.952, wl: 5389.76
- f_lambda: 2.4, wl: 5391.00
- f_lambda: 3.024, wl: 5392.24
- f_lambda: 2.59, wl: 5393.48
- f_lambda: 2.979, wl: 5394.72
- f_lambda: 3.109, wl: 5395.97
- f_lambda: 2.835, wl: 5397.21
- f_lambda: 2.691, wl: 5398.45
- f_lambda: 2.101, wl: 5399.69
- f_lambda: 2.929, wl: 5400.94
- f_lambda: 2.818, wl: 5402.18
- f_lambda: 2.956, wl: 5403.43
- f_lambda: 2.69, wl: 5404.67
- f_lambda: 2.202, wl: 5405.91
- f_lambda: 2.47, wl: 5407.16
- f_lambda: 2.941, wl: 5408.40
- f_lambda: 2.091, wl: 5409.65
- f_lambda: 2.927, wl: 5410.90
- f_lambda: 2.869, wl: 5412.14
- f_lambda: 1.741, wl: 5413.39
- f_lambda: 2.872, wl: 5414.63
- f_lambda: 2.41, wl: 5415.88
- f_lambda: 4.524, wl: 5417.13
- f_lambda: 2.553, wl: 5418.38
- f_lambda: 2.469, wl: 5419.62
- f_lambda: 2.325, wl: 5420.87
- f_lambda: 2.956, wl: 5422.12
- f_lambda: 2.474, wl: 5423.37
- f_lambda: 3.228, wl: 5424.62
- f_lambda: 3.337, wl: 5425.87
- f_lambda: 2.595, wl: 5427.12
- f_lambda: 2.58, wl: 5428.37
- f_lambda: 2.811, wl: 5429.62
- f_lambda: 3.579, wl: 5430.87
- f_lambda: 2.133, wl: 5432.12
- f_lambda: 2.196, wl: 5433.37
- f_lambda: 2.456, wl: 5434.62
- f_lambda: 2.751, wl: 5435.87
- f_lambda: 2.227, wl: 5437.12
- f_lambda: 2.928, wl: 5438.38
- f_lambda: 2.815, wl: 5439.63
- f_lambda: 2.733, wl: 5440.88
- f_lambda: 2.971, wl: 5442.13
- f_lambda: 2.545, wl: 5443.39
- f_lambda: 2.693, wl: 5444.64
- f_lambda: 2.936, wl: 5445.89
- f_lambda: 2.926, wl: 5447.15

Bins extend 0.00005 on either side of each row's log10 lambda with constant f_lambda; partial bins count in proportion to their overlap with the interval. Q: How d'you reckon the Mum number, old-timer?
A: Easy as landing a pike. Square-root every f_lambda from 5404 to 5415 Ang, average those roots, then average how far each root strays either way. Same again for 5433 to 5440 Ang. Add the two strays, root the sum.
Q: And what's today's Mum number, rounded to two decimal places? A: 0.45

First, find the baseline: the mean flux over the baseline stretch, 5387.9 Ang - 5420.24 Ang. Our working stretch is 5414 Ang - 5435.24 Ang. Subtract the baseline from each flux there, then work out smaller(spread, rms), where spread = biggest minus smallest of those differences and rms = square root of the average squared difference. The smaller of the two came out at 0.60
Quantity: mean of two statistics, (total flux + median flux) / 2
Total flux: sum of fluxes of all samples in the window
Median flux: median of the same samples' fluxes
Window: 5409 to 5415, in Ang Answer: 7.68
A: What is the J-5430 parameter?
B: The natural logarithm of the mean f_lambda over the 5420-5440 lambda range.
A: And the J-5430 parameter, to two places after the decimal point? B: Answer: 1.00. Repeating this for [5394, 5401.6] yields 1.02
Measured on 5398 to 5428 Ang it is 1.00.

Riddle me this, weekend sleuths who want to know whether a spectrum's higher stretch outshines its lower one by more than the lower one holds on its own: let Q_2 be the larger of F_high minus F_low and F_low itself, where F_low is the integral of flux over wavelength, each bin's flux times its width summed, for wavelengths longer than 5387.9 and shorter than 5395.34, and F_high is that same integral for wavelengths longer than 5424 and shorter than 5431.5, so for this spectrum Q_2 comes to 18.4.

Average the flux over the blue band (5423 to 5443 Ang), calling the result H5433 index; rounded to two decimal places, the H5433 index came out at 2.74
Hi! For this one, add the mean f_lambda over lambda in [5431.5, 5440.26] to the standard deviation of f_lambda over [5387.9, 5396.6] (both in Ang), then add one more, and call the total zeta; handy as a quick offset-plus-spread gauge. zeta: 4.0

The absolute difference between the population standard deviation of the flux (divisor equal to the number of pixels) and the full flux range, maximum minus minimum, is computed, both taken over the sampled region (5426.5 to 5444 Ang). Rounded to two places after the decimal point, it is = 1.09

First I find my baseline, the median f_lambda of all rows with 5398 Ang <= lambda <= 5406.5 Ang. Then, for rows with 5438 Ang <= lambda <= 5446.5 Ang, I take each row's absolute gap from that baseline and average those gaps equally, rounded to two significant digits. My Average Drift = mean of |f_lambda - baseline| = 0.15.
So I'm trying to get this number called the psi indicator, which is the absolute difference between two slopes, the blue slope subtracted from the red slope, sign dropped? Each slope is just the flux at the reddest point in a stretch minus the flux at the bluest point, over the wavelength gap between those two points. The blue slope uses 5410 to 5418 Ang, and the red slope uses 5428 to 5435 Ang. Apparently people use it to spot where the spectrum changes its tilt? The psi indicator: 0.28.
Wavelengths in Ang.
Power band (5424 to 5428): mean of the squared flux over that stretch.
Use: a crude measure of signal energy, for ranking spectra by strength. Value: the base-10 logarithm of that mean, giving 0.97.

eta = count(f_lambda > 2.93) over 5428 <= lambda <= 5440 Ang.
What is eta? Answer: 1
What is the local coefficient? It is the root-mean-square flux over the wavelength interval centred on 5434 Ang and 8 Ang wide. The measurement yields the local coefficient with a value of 2.61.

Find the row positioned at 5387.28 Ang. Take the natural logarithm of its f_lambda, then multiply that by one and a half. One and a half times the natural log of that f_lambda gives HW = 1.73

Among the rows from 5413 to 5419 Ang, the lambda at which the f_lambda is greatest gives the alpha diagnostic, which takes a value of 5417.13 Ang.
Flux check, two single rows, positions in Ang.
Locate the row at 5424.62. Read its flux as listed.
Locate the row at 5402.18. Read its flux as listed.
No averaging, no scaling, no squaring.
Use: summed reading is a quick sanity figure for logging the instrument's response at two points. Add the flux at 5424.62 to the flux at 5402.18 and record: 6.0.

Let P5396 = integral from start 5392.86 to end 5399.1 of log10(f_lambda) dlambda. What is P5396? 2.8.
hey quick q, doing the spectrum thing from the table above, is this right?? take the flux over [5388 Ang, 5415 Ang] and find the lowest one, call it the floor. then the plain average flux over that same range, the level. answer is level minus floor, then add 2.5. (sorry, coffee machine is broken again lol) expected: 3.35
